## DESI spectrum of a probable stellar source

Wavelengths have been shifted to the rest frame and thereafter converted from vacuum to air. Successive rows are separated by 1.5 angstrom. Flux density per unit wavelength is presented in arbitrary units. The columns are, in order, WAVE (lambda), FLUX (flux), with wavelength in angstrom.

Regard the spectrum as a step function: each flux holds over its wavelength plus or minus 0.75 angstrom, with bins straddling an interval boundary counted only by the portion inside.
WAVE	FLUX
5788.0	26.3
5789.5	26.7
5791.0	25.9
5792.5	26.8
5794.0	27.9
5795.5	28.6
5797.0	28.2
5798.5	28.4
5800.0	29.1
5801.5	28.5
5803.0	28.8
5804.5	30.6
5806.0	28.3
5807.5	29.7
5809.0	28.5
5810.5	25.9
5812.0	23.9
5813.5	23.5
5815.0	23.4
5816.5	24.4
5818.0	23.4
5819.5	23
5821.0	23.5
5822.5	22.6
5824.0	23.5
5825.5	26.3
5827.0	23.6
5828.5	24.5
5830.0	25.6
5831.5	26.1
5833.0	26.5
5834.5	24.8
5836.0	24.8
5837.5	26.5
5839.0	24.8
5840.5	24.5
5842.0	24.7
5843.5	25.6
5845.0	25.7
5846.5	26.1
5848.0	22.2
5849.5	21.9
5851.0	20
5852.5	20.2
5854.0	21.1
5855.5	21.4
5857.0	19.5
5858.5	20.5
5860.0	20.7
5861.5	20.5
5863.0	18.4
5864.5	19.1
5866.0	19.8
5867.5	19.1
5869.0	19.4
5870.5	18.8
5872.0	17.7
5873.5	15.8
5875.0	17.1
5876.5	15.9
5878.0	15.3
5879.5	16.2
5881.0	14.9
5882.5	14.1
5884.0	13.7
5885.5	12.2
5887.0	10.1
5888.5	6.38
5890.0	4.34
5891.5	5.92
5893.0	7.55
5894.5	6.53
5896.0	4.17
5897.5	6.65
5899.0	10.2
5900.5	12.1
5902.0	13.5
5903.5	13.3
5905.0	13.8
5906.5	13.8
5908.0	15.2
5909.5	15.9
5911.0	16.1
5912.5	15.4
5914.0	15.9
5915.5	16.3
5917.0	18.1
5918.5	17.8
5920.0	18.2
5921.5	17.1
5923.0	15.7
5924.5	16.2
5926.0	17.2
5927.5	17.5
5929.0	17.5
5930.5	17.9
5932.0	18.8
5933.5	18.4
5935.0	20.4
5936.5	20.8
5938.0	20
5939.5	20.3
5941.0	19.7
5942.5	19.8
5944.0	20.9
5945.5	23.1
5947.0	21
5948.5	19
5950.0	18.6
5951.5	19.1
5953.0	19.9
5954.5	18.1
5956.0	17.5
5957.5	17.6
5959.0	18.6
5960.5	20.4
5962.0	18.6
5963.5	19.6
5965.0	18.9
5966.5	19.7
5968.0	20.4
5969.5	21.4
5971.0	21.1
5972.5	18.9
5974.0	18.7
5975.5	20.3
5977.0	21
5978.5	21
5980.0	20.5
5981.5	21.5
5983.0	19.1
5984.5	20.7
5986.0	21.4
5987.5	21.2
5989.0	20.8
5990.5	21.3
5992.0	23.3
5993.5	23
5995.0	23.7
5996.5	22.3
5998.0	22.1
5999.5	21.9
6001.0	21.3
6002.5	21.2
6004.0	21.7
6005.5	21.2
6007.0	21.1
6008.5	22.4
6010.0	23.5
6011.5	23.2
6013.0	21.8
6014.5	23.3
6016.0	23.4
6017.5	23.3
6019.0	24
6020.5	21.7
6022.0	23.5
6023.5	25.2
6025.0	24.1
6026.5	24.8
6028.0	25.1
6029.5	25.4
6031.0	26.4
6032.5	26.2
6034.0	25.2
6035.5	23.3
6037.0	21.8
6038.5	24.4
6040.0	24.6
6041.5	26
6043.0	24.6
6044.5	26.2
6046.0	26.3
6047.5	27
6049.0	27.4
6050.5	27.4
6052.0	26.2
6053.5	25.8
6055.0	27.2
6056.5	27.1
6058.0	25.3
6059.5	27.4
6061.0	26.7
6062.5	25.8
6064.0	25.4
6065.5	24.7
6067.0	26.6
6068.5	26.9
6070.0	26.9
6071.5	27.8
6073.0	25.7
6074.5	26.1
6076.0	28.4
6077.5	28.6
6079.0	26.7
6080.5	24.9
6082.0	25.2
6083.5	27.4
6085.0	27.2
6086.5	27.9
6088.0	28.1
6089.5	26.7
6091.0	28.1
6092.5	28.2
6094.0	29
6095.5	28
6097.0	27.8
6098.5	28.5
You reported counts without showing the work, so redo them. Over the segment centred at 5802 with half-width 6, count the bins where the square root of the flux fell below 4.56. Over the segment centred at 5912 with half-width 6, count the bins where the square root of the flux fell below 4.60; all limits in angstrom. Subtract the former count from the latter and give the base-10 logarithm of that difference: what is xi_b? 0.90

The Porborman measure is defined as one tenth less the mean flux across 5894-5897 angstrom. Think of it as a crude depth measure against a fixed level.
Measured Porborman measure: -5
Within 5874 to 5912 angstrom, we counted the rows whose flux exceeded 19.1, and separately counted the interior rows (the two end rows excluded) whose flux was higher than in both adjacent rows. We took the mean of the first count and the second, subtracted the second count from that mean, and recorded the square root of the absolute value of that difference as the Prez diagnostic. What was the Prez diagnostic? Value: 1.22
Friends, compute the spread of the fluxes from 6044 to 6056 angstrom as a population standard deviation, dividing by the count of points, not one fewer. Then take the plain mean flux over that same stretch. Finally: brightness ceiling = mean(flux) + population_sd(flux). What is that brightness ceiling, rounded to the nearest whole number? 27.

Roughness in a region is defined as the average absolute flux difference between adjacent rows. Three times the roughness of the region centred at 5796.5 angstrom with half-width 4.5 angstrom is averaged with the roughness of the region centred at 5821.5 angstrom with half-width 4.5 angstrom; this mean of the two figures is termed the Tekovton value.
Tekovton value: 1.5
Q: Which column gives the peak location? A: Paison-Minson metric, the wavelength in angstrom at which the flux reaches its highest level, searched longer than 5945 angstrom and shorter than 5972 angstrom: 5945.5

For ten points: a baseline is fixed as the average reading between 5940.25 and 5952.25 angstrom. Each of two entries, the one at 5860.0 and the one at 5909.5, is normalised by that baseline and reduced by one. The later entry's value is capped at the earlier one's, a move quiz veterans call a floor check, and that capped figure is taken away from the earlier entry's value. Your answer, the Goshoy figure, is 0.24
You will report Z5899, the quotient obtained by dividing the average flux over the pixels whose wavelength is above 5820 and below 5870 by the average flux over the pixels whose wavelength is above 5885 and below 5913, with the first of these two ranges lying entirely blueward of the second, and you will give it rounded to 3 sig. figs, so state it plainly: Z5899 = 2.14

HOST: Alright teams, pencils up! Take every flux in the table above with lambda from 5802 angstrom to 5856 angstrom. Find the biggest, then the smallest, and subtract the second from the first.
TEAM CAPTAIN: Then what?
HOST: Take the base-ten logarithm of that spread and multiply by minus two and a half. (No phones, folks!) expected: -2.6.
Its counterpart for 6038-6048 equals -1.0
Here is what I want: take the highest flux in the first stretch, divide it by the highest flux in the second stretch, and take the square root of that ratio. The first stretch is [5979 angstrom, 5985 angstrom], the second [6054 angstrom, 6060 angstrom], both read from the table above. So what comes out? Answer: 0.89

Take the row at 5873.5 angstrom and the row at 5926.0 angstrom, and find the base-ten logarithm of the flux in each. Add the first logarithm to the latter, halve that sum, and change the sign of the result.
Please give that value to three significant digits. -1.22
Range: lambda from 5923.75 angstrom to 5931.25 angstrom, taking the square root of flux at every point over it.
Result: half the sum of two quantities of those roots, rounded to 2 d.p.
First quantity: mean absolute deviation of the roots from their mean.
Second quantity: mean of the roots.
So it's 2.10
